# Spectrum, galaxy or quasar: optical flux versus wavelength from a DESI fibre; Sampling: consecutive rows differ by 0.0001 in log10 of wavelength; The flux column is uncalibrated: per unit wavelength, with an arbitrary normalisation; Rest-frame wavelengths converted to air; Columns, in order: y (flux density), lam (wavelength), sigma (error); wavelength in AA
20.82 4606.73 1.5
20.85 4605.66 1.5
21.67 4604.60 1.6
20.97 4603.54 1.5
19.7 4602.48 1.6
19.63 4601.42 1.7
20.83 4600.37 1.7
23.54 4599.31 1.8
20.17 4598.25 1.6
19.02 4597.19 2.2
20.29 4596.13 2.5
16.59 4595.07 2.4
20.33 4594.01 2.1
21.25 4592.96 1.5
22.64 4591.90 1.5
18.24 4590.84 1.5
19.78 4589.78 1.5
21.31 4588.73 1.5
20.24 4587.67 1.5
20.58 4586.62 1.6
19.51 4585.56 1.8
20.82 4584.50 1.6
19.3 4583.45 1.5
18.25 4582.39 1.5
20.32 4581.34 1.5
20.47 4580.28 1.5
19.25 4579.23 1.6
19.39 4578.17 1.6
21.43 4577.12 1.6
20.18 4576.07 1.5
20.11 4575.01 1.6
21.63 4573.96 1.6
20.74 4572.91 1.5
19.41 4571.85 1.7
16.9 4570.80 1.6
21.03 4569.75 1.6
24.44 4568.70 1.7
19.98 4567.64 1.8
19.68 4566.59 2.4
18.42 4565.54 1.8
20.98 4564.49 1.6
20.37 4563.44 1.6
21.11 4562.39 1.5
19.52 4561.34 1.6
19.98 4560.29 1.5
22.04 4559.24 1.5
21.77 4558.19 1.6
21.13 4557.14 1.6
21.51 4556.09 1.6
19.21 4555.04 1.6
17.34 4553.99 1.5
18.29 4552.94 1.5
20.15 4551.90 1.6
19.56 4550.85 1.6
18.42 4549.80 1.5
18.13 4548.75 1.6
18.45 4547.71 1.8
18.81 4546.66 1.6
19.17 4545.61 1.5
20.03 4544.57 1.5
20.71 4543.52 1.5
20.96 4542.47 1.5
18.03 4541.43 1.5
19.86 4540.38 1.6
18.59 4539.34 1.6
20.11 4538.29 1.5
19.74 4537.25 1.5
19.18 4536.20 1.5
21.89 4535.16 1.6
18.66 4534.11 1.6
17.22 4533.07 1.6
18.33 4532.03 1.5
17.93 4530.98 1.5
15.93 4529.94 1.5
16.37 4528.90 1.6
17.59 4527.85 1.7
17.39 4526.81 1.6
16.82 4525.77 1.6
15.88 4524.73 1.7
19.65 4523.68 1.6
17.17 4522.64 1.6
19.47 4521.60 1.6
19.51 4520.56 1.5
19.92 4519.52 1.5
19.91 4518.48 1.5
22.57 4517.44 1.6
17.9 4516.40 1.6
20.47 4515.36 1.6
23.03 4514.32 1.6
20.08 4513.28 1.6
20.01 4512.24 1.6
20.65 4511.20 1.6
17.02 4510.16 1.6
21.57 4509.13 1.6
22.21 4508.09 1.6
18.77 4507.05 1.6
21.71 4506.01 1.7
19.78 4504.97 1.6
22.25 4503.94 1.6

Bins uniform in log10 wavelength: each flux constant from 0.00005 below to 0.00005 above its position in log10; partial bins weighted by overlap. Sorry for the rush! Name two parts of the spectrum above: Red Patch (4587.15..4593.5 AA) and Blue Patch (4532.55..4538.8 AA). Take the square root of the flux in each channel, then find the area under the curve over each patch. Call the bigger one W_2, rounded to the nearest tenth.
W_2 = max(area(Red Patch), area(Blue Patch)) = 28.8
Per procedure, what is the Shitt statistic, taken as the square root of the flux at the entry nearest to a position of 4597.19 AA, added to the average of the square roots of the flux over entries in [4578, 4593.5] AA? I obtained 8.84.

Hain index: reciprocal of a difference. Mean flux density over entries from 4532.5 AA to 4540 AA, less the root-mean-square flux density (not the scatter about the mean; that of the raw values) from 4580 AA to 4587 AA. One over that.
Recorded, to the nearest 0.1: -1.8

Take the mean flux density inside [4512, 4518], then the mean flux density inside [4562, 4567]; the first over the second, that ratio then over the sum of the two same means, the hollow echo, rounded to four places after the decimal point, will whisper 0.0252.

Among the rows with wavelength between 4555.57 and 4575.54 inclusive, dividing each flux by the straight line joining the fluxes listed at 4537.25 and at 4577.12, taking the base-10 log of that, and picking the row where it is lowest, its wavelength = 4570.80 AA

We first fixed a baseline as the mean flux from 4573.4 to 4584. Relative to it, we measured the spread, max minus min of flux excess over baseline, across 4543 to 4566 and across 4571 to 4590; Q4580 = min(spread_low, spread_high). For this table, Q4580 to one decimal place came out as 3.4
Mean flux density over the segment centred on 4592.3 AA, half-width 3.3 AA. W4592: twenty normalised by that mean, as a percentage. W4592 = 101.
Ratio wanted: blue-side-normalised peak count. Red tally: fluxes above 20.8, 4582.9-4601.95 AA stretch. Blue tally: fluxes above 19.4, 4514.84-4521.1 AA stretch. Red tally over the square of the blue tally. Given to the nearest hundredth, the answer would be 0.24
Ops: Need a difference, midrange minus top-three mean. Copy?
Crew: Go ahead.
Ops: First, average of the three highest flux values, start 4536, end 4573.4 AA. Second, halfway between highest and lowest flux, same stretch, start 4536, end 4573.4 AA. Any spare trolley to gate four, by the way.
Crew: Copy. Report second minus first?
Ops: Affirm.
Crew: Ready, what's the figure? -2.1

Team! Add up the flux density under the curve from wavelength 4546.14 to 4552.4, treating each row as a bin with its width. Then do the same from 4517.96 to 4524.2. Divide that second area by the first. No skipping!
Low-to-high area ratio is 1.0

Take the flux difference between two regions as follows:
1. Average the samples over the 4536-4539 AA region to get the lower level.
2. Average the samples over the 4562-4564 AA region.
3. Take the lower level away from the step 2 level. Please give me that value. 1.1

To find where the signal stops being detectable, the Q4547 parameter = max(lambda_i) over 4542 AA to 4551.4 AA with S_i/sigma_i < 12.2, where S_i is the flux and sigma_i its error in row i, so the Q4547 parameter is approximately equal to 4548.75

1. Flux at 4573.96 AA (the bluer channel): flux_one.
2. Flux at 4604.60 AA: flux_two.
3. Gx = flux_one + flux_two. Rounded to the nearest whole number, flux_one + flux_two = 43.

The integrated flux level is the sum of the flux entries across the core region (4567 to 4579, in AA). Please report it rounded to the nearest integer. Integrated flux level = 225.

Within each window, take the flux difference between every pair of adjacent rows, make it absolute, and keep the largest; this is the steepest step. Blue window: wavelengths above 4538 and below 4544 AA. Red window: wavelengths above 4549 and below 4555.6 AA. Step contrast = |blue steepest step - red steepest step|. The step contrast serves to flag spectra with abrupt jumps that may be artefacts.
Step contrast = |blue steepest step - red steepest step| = 1.06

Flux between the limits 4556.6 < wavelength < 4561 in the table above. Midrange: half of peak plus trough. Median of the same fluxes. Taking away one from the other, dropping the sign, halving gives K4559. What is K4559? 0.22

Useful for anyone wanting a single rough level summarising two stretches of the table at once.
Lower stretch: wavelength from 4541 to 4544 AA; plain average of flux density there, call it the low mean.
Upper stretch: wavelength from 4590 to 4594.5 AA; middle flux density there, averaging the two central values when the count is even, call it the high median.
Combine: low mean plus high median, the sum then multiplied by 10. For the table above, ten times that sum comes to 407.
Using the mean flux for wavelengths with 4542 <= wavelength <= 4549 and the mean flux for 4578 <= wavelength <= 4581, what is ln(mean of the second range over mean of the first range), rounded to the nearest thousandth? 0.012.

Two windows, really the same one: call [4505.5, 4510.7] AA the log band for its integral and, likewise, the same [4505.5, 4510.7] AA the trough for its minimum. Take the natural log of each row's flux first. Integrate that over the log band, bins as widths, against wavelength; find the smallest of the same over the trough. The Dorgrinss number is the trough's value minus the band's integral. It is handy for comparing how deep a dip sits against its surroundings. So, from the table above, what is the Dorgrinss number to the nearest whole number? -13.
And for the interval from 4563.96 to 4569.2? -13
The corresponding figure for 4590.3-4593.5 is -7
